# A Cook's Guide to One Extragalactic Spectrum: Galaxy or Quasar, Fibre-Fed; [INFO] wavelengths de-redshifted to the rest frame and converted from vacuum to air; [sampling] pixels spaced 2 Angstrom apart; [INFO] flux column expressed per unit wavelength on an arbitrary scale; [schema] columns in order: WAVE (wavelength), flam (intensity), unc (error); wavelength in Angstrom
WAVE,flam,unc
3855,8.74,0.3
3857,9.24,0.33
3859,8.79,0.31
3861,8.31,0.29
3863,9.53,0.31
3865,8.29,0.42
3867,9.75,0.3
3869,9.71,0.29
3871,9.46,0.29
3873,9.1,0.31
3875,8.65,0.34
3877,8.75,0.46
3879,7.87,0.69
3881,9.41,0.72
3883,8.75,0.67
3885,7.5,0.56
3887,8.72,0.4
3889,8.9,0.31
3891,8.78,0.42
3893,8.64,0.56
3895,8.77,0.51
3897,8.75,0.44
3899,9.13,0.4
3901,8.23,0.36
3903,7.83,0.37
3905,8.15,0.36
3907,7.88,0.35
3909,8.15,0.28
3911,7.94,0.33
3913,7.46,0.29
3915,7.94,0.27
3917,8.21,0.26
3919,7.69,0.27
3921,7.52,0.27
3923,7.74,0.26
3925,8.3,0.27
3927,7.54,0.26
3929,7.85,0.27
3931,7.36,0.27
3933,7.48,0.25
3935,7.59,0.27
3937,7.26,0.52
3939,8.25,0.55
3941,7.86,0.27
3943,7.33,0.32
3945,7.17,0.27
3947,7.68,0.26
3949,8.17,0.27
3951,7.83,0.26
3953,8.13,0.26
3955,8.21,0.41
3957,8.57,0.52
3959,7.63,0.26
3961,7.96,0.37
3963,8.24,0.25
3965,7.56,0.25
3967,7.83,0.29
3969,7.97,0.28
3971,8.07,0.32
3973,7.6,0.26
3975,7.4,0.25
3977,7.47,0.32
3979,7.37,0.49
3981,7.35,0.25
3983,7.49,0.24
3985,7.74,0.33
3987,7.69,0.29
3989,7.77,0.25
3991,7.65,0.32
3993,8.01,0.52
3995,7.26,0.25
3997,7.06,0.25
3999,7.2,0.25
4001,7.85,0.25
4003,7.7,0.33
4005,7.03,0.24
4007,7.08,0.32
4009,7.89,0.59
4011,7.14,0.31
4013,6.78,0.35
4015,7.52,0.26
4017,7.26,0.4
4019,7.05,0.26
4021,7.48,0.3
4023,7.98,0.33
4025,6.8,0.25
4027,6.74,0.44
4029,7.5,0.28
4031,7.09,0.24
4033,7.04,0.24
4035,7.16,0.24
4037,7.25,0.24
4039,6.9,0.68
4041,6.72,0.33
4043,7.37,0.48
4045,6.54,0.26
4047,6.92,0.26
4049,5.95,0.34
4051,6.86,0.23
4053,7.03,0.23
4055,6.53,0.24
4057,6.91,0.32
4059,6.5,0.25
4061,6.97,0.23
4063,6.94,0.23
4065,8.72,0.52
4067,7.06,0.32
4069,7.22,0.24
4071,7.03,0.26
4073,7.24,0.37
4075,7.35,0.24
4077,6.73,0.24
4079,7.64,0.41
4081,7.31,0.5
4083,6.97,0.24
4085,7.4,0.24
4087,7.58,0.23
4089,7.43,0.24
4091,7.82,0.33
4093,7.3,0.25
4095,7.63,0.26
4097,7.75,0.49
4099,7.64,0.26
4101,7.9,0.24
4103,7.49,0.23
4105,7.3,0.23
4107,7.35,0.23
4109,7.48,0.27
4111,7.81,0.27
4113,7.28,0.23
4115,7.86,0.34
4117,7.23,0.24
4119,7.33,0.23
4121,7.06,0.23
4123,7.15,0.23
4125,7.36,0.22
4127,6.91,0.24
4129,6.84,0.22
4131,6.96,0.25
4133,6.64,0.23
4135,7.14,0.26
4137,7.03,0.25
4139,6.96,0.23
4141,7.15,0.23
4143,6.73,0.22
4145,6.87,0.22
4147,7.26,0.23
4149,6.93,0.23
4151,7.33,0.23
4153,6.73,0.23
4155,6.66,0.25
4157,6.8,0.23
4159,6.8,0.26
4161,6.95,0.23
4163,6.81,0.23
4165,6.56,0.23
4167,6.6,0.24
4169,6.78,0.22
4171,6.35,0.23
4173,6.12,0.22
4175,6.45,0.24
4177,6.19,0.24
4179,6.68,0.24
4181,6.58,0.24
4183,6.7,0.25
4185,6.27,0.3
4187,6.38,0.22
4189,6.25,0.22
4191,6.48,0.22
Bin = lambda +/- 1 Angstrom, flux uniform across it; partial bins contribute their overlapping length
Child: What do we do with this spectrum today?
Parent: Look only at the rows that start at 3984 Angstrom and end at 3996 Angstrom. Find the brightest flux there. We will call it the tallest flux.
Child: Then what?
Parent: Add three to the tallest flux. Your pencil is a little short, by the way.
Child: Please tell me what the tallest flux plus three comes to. 11.0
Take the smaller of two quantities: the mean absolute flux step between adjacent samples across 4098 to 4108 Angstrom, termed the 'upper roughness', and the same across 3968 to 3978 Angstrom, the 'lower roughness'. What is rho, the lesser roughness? 0.21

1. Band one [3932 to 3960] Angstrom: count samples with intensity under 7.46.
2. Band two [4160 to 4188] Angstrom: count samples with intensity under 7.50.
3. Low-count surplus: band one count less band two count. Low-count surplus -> -11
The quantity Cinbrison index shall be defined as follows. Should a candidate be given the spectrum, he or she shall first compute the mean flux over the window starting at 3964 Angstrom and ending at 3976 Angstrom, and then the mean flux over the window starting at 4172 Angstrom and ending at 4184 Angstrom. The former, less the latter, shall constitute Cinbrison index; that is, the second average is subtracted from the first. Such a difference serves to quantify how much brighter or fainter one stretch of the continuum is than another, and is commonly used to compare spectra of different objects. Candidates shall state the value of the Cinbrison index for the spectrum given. 1.3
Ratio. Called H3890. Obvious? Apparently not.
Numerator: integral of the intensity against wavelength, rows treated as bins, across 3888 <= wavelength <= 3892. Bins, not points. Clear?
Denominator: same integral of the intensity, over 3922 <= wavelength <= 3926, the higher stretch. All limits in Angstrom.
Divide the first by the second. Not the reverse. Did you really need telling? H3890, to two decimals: 1.10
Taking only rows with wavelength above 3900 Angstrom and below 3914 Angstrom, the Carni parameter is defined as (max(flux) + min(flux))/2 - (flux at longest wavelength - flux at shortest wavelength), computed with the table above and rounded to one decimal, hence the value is 8.6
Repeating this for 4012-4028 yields 7.4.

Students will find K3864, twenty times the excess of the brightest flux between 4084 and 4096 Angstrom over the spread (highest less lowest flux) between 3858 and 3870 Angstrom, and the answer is 127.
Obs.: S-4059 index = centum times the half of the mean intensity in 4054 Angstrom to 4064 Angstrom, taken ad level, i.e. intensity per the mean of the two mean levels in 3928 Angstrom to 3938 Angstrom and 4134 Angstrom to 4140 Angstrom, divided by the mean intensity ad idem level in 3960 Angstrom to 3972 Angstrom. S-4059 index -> 42.6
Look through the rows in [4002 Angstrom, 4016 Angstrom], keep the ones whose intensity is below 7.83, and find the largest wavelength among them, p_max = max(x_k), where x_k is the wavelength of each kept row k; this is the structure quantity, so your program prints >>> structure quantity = 4015 Angstrom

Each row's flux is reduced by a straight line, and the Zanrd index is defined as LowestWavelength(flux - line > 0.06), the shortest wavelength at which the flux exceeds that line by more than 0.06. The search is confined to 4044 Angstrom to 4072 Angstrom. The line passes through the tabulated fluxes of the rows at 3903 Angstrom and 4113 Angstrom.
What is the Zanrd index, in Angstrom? 4065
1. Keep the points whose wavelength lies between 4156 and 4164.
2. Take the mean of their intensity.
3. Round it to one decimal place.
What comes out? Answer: 6.8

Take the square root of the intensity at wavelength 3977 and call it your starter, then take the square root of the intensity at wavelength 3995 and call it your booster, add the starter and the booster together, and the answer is 5.43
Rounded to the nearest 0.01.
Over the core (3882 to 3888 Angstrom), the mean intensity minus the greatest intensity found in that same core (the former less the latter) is -0.43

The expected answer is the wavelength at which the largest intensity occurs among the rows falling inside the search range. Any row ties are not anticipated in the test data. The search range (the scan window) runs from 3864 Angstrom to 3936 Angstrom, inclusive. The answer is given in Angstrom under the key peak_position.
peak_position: 3867 Angstrom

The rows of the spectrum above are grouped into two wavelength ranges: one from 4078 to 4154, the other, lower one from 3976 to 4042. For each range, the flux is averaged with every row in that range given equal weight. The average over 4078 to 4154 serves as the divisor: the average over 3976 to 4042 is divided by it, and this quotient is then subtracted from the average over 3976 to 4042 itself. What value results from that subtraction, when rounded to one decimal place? 6.3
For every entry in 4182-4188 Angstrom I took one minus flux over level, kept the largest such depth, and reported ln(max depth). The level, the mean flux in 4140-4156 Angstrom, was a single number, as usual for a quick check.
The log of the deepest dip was -2.3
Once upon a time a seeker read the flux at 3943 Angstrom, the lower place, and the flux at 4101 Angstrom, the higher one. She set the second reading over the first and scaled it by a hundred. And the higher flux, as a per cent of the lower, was 108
